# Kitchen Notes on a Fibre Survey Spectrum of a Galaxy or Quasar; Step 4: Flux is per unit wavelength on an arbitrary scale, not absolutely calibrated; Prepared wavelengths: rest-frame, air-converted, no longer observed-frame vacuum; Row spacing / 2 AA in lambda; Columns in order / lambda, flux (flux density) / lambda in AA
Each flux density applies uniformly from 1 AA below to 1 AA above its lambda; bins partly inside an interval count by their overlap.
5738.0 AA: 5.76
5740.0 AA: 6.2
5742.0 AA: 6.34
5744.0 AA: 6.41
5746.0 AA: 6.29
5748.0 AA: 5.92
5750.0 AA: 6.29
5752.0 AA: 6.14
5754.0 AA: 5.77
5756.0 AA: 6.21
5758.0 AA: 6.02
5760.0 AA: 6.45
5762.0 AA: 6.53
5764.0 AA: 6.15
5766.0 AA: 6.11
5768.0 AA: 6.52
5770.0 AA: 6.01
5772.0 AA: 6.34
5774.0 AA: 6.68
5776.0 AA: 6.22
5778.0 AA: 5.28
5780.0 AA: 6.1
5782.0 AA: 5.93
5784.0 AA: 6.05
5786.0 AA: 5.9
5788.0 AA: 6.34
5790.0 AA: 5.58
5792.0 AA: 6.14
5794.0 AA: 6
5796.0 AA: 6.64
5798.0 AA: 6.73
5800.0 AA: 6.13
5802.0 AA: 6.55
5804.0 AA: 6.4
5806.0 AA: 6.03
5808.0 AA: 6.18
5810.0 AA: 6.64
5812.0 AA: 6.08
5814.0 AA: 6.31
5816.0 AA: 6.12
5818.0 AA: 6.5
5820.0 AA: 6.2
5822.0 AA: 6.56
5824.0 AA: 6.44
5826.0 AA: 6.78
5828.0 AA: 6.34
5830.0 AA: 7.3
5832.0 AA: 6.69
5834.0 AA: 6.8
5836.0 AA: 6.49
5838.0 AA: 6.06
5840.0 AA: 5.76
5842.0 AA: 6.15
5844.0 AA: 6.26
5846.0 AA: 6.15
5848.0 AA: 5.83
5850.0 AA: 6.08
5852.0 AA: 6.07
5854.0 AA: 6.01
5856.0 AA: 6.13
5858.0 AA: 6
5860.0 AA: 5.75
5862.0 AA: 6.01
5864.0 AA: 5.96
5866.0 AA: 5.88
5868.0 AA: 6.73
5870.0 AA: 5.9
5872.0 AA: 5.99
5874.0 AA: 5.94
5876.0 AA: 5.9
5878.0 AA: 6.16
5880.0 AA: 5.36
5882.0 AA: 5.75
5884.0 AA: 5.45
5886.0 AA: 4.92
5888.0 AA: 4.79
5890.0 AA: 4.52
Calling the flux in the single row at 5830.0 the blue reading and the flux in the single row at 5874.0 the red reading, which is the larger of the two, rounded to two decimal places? 7.30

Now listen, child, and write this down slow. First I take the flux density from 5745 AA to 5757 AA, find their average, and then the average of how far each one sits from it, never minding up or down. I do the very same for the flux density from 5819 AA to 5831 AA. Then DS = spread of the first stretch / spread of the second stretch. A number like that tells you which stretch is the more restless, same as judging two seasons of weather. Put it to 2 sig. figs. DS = 0.59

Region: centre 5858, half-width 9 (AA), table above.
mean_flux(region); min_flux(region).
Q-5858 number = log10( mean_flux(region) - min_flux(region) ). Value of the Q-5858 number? -0.62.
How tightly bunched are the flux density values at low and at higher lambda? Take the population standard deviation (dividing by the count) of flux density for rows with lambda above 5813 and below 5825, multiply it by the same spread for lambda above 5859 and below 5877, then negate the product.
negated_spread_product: -0.042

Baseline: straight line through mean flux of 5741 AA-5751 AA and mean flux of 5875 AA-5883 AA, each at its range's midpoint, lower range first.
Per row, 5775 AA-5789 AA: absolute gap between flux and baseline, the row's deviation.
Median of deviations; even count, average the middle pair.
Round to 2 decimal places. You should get 0.20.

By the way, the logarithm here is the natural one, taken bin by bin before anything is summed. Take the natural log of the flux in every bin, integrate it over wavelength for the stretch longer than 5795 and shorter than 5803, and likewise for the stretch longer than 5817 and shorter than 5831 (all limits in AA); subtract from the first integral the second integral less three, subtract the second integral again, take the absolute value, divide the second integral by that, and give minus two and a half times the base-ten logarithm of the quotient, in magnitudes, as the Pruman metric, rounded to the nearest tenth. 0.3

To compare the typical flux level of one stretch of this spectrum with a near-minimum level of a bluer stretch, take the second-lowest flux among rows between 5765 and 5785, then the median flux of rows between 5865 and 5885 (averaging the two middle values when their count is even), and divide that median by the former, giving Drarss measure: 0.99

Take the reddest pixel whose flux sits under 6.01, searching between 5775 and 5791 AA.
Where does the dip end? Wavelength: 5790.0 AA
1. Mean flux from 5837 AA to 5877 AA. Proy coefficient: 6.03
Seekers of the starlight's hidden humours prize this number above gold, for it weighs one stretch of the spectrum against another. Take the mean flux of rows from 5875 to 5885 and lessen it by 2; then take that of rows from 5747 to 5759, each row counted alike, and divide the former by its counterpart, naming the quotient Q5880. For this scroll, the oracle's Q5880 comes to 0.615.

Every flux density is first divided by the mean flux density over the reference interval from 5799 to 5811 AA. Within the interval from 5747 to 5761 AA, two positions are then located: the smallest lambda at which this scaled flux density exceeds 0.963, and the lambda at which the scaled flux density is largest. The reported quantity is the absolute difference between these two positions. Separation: 10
